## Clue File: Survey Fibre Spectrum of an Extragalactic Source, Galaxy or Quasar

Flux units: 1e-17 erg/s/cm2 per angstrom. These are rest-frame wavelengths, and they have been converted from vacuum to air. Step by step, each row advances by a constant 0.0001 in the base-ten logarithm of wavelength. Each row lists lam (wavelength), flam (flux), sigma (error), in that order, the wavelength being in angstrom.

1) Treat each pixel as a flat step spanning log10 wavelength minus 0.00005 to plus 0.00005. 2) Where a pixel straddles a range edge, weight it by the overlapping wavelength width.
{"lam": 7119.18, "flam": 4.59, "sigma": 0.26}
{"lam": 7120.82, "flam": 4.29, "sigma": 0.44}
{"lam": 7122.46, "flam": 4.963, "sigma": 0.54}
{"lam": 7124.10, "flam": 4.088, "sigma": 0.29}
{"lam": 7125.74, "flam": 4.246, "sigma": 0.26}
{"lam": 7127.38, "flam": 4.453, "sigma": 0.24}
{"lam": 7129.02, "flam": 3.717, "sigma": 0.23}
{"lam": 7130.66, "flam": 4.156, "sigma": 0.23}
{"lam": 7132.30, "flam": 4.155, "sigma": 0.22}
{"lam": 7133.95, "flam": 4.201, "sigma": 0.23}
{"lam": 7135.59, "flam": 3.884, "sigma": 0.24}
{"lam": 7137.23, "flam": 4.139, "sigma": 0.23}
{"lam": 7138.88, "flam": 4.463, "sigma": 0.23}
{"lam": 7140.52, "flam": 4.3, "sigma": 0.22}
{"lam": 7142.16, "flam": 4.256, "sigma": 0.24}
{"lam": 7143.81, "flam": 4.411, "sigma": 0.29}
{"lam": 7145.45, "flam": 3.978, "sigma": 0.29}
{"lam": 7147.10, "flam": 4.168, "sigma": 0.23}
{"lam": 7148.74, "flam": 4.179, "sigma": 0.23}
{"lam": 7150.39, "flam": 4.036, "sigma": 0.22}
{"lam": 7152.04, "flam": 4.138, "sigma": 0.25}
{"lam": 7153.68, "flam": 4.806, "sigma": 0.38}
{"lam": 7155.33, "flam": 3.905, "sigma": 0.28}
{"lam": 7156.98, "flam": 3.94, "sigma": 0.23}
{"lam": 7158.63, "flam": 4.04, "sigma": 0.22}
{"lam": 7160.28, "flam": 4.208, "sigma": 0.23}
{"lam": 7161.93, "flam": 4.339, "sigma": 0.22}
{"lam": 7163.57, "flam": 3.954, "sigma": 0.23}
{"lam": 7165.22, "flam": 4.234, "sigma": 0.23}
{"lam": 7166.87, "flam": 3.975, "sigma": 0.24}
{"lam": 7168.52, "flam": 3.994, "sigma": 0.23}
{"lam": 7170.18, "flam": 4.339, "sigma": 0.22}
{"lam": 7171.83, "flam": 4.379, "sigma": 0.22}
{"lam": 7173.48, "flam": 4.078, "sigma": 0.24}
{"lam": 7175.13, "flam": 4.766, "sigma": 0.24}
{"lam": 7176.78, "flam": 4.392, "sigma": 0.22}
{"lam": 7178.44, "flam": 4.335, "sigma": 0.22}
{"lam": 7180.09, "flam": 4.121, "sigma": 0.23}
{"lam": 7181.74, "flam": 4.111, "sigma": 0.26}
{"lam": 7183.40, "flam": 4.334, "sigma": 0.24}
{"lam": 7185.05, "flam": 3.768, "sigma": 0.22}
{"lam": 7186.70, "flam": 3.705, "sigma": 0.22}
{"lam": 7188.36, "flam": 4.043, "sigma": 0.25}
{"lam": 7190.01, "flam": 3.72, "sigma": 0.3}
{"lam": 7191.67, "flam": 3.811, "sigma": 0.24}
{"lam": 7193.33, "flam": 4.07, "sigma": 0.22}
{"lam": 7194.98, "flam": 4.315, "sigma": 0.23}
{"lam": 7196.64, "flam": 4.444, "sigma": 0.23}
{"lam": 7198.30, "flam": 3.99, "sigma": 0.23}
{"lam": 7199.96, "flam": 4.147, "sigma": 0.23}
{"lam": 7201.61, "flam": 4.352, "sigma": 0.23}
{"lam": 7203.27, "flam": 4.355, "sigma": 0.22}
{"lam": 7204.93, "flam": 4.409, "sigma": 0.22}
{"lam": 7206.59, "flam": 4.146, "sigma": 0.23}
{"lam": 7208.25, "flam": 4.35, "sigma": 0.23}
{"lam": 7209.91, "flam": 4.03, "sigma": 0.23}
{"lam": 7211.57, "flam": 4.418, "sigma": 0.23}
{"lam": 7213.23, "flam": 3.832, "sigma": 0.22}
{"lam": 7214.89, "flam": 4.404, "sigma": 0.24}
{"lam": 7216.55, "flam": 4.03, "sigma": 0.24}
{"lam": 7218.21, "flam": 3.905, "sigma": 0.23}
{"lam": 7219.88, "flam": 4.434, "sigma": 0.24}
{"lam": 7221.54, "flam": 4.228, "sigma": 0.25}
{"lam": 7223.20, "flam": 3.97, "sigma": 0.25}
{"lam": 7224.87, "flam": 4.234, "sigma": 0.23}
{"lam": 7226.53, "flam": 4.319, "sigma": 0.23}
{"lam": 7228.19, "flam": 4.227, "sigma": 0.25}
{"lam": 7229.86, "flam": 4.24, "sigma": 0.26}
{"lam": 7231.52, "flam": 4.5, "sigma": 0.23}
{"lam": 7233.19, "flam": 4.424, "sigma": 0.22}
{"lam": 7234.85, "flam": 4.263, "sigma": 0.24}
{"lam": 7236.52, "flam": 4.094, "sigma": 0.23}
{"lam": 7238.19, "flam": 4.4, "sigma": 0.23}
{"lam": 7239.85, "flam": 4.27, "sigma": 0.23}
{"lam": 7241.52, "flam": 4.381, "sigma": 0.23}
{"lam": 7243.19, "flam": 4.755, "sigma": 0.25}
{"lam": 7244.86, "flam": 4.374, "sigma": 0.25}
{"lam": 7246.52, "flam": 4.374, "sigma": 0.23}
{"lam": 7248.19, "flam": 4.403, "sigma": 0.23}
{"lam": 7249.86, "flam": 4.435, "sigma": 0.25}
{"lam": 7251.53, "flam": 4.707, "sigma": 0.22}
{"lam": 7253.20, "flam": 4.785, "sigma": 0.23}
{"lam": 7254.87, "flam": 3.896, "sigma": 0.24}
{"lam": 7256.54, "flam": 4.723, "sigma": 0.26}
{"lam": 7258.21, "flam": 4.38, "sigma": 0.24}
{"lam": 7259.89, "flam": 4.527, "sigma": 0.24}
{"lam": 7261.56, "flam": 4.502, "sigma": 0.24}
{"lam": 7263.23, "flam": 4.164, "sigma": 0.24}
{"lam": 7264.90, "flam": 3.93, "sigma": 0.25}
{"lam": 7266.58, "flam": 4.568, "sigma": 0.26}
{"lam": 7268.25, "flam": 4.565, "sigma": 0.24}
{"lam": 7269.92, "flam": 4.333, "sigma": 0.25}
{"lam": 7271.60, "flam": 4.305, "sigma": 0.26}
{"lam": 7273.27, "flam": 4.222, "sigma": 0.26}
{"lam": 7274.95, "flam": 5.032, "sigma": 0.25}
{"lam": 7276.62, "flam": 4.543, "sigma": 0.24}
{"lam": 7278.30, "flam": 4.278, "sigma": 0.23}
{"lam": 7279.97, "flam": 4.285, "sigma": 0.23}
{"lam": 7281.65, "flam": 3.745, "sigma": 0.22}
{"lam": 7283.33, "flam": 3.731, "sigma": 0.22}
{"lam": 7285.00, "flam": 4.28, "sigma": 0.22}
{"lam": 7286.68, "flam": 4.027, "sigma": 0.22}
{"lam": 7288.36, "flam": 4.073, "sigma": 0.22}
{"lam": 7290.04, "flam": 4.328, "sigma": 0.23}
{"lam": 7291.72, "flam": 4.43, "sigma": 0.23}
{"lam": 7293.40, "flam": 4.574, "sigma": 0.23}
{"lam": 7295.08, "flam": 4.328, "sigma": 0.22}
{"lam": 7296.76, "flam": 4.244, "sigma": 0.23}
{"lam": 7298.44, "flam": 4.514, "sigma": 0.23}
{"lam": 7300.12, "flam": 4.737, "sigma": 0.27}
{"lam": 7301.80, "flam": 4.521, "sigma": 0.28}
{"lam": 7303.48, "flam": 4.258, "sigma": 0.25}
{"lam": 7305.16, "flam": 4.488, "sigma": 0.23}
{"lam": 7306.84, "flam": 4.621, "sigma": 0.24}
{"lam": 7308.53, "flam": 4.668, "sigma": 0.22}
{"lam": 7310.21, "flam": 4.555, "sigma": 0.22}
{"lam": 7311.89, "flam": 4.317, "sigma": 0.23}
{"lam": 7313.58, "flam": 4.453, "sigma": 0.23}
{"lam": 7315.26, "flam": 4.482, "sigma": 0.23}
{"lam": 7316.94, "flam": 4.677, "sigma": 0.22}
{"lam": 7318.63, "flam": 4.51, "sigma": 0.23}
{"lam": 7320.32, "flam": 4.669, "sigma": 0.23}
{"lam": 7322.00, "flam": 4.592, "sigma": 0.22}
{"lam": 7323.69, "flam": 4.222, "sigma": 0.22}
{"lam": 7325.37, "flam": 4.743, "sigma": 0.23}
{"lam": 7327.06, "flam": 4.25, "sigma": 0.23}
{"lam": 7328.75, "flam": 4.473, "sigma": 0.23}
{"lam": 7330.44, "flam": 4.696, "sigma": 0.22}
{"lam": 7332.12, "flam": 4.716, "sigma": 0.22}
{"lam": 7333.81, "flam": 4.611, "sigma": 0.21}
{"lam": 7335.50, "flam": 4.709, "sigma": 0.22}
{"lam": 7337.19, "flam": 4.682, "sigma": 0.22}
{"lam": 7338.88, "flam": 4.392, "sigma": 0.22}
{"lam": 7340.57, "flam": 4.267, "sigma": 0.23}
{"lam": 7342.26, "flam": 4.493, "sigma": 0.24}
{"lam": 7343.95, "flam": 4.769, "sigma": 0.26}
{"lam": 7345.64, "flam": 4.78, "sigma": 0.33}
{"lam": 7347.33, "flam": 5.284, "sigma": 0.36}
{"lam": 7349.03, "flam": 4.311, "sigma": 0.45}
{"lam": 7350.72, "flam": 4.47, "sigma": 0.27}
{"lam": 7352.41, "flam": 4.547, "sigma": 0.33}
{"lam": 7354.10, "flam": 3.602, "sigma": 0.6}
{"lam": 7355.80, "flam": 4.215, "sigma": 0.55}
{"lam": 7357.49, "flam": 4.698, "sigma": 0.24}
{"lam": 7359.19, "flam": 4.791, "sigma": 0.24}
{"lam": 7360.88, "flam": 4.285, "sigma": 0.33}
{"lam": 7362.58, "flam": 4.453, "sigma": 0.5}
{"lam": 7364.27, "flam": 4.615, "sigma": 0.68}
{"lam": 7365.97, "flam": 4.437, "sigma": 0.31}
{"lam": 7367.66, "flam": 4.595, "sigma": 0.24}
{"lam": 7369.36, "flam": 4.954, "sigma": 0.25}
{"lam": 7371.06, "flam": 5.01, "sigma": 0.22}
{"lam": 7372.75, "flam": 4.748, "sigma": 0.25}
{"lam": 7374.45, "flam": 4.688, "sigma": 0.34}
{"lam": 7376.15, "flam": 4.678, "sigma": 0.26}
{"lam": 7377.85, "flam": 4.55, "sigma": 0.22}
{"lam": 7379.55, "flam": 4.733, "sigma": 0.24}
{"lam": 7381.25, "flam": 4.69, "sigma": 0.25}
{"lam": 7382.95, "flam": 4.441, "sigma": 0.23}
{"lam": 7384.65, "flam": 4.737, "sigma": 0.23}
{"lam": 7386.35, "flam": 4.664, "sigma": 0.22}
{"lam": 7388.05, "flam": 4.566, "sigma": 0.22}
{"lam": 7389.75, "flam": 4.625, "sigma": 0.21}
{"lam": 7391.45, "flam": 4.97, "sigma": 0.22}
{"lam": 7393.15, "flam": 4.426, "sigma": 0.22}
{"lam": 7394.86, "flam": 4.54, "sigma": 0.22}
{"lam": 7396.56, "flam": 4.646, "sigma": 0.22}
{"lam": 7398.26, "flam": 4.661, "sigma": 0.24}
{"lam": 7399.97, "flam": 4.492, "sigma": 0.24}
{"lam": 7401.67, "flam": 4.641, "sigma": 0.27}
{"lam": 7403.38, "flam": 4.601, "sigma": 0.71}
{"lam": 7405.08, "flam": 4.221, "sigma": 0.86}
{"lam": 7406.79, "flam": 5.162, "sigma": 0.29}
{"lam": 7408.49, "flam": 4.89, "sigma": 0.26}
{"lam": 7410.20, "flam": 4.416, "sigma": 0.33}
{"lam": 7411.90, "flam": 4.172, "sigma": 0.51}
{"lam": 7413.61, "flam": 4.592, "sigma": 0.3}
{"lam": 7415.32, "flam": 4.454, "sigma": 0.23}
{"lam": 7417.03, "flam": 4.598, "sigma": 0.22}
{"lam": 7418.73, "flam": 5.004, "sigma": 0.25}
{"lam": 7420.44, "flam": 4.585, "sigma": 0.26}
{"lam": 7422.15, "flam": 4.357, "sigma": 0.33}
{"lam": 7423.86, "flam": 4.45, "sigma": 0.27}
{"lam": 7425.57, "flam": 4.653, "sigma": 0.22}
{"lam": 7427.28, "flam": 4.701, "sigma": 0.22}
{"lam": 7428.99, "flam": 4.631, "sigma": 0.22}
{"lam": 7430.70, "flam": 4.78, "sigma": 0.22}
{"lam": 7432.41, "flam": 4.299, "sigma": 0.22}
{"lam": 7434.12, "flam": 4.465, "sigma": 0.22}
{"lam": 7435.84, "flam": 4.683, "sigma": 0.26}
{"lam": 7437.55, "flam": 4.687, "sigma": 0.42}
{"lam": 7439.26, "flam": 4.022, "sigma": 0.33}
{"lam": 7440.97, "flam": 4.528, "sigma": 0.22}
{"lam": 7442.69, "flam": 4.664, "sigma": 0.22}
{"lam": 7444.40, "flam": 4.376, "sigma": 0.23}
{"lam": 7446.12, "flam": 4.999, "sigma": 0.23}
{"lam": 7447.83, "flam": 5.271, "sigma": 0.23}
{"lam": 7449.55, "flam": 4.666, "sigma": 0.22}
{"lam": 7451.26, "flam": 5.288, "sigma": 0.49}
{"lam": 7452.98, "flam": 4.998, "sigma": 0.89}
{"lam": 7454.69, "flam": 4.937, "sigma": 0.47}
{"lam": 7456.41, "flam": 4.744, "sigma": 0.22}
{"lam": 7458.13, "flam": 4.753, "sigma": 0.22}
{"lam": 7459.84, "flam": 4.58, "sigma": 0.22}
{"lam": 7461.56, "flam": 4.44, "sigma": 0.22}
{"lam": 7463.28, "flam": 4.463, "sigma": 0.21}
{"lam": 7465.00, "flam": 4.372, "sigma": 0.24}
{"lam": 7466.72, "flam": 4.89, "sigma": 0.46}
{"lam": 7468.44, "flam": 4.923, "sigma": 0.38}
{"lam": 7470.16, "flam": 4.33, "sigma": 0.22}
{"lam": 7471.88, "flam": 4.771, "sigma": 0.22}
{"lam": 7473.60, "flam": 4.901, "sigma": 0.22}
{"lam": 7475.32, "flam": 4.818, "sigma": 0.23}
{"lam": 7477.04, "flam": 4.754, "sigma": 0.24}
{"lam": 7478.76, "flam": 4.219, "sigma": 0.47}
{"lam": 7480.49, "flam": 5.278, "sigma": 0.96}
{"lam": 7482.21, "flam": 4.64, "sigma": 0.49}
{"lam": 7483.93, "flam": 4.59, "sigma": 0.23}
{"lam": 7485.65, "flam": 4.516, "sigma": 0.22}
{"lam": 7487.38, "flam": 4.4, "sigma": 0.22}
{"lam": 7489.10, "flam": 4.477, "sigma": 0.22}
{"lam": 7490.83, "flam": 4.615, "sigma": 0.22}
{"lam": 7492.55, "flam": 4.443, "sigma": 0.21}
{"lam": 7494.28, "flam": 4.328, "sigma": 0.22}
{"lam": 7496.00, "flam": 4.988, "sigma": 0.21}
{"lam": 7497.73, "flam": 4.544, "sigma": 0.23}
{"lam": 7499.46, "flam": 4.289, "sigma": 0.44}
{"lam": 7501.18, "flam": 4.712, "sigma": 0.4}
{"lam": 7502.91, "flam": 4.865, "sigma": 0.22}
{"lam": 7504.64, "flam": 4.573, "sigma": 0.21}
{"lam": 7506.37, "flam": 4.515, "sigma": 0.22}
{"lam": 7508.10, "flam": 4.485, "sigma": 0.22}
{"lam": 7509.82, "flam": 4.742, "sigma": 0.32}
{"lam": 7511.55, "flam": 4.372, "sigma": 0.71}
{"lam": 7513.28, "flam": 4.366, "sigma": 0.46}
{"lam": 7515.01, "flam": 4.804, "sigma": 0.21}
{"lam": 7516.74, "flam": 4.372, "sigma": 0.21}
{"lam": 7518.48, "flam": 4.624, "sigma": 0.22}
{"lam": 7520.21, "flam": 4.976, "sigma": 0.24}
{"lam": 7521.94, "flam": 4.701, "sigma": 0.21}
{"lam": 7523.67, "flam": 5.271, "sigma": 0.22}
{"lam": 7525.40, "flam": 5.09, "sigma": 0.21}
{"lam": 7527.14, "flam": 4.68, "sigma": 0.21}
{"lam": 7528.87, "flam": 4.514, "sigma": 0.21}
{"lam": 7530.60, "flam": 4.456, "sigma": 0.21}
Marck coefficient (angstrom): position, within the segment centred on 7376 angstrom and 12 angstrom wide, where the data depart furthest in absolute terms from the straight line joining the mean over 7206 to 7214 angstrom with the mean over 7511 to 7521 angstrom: 7371.06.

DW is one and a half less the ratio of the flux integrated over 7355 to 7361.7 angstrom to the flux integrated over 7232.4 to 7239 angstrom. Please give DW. 0.44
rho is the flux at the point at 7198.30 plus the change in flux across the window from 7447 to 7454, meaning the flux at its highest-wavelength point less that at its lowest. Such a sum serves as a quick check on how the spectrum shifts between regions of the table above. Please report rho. 3.72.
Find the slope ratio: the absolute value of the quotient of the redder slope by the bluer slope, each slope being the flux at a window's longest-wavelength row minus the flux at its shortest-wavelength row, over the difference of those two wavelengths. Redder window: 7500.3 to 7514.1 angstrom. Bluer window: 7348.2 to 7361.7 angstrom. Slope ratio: 13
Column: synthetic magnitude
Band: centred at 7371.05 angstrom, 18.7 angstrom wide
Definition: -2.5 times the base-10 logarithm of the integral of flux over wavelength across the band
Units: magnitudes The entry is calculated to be -4.85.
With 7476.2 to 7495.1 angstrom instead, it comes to -4.84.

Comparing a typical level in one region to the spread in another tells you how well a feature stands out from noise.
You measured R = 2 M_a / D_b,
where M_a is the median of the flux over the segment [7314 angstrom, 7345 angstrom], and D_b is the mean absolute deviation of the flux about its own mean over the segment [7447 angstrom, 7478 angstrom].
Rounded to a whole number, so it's 45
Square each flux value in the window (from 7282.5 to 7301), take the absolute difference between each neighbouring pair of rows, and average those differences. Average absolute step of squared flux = 1.85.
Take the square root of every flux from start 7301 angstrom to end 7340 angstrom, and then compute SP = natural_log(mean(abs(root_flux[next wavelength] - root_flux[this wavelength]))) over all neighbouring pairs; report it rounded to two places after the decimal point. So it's -3.11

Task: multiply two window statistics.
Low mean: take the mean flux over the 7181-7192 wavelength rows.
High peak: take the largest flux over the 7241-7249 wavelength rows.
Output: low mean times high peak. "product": 18.7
